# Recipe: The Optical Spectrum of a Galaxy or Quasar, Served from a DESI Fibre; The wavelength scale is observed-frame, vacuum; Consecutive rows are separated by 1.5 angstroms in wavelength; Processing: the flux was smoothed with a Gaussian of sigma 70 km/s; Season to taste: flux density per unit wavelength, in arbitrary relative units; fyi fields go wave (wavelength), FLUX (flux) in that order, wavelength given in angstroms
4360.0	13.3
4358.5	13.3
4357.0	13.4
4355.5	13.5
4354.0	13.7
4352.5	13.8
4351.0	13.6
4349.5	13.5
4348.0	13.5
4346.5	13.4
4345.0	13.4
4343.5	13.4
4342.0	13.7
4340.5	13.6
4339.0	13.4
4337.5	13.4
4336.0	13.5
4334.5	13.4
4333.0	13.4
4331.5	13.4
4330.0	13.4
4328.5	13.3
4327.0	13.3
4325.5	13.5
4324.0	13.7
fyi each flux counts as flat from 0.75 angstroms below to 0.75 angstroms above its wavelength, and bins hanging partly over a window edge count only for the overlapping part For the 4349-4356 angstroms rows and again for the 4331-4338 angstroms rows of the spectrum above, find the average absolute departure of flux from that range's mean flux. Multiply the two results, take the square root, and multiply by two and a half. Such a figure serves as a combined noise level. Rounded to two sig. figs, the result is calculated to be 0.14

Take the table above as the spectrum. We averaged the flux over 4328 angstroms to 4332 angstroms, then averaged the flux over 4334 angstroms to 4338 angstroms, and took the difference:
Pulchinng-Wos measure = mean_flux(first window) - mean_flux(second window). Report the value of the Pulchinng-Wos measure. -0.07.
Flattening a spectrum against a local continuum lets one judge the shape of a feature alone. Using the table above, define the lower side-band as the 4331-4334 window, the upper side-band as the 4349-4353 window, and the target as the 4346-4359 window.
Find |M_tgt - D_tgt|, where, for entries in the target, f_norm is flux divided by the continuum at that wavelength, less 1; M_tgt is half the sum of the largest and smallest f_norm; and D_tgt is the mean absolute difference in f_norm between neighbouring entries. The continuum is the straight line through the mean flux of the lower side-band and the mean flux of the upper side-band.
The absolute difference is 0.019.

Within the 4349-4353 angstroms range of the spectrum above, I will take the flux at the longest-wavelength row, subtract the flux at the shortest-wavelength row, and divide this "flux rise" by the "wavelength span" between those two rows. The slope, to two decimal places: 0.10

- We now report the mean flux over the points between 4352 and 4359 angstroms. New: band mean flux 13.54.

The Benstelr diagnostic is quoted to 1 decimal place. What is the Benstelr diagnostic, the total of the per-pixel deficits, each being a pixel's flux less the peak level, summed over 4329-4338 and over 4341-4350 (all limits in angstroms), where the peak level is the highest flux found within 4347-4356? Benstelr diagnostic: -4.2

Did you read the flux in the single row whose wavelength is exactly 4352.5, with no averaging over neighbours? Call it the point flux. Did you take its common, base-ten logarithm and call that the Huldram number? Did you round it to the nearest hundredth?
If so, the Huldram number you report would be 1.14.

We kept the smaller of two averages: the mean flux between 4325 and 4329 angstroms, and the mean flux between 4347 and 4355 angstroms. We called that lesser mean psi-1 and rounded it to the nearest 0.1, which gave 13.4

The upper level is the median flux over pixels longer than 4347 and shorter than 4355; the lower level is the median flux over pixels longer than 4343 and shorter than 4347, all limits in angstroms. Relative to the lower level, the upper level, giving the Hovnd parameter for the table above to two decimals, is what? 1.01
